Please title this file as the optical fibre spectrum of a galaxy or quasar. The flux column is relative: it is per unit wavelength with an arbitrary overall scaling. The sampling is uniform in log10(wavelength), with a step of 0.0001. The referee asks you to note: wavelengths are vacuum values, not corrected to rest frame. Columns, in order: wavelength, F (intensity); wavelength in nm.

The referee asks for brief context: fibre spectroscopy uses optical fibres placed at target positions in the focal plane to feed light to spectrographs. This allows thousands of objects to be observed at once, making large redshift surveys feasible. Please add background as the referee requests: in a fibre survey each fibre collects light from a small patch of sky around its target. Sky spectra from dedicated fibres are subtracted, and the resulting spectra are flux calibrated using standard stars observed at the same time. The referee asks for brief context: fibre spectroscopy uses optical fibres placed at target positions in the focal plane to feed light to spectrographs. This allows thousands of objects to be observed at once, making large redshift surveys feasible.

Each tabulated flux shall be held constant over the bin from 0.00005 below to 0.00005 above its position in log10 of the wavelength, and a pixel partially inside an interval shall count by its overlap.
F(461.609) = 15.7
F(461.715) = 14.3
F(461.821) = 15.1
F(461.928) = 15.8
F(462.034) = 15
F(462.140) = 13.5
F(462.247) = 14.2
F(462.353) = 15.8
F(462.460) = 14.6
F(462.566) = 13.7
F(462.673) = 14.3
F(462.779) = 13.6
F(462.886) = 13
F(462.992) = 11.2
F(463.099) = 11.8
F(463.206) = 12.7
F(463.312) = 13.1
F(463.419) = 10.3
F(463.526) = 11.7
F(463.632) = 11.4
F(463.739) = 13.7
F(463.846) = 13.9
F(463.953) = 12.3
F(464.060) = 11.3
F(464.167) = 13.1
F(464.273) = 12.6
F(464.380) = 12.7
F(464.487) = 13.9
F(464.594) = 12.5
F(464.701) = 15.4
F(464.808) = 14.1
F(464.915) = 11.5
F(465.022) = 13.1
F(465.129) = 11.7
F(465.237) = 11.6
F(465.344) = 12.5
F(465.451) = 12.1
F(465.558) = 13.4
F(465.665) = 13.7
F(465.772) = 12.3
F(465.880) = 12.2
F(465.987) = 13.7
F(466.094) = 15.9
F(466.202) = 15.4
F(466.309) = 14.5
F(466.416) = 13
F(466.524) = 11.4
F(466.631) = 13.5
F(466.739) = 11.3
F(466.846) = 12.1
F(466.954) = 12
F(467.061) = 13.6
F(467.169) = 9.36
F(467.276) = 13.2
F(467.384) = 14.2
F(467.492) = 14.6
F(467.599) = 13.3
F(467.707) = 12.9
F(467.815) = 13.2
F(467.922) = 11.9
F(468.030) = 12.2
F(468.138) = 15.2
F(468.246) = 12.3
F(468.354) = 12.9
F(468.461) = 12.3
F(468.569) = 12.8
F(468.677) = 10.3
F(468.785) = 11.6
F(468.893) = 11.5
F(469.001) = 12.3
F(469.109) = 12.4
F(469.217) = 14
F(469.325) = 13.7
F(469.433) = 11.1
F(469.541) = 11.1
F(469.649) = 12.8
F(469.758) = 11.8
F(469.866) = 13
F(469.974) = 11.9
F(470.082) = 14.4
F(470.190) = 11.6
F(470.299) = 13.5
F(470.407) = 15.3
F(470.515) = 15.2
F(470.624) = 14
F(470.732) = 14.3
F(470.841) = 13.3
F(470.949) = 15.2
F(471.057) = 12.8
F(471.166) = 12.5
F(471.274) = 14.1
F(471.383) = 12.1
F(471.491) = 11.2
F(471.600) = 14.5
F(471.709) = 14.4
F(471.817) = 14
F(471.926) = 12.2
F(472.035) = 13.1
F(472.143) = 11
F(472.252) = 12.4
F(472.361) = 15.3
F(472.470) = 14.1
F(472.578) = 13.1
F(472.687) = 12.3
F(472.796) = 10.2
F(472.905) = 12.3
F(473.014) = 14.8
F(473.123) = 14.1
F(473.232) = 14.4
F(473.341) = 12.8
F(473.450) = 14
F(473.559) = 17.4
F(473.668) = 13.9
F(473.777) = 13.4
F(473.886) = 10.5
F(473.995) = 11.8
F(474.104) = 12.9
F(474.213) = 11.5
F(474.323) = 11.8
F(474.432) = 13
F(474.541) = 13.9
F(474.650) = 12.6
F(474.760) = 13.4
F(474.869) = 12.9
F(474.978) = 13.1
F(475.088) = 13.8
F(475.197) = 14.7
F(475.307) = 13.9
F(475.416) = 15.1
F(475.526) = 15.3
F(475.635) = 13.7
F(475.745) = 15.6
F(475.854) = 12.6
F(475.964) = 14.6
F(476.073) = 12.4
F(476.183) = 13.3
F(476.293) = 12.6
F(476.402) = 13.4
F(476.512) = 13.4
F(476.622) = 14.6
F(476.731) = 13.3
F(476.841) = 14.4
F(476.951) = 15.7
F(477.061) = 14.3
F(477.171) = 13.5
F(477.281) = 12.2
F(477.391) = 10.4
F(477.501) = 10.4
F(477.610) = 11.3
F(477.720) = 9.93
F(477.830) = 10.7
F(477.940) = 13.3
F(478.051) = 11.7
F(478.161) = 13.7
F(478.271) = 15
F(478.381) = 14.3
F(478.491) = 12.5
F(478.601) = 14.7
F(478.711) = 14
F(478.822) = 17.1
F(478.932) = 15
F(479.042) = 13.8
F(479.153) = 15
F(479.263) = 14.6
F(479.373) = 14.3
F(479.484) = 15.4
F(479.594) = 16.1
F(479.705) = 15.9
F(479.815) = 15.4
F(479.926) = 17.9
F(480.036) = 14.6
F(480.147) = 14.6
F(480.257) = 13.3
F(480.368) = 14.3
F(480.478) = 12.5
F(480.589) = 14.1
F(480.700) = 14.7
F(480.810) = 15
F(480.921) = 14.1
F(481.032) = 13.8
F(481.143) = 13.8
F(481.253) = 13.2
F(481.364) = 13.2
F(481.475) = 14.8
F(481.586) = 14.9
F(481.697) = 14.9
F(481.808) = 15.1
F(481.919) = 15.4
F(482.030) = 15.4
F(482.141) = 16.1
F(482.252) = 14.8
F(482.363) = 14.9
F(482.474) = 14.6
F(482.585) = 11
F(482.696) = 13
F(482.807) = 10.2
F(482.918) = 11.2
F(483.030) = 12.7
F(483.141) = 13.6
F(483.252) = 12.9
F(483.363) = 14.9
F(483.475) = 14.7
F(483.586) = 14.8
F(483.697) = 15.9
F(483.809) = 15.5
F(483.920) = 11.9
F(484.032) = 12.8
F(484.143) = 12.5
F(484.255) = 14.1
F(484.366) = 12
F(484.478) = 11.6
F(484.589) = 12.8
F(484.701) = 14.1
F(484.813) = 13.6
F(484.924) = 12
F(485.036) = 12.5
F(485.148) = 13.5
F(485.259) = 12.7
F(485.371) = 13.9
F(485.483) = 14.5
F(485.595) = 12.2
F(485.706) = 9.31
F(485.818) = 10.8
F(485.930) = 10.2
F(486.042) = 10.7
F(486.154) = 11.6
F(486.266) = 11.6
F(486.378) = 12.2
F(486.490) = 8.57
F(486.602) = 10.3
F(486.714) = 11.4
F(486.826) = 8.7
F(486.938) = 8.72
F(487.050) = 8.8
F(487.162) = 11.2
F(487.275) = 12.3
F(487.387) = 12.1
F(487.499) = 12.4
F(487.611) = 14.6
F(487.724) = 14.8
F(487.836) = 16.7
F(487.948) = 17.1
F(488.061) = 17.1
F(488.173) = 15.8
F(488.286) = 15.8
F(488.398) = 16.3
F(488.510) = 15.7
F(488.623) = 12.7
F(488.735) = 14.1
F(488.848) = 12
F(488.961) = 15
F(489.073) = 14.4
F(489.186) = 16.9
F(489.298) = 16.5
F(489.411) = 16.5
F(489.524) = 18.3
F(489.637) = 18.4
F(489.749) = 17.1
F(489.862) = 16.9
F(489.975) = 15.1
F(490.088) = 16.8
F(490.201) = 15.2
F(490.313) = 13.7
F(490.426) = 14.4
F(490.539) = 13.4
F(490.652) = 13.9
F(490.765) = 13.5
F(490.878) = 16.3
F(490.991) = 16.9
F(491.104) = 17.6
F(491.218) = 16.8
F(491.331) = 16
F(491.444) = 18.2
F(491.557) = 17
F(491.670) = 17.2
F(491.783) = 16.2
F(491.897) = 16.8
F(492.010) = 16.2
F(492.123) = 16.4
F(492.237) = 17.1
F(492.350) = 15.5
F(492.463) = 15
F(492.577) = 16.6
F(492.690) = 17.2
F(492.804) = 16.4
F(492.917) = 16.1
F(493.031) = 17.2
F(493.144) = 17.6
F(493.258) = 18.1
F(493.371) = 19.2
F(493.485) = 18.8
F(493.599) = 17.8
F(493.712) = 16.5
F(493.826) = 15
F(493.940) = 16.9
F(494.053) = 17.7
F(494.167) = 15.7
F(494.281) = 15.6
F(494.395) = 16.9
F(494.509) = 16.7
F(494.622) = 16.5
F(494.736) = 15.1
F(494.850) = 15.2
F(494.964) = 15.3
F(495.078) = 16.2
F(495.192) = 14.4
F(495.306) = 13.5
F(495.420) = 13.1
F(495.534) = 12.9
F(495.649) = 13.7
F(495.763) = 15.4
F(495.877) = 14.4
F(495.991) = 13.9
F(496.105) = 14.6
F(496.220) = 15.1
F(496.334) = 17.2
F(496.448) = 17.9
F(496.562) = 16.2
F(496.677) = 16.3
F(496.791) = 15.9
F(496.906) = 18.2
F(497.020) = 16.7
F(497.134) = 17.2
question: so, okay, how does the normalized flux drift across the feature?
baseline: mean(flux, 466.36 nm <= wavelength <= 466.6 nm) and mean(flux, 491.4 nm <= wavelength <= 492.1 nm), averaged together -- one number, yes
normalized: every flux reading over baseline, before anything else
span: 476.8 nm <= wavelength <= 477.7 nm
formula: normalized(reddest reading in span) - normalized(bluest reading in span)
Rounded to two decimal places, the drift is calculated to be -0.21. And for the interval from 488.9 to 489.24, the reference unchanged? 0.13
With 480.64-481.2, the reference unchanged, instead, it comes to -0.06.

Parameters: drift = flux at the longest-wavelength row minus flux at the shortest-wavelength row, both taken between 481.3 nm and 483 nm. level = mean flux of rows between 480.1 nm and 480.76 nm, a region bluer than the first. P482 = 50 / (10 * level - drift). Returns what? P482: 0.354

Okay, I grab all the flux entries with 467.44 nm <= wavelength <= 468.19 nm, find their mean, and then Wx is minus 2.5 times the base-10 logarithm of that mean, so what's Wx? -2.81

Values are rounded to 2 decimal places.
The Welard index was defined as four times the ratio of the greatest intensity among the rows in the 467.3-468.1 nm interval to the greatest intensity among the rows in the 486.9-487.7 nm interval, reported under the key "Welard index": 4.00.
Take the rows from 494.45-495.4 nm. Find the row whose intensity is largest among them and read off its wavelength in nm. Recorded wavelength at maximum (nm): 494.509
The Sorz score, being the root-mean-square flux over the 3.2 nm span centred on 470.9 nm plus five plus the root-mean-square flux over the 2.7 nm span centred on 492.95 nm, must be 35.1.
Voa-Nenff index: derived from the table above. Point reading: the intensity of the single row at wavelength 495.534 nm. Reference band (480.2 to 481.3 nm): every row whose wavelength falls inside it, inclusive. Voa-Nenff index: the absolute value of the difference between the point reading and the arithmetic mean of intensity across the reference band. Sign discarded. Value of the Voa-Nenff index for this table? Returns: 1.0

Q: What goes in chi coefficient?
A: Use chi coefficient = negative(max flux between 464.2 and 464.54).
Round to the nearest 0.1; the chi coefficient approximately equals -13.9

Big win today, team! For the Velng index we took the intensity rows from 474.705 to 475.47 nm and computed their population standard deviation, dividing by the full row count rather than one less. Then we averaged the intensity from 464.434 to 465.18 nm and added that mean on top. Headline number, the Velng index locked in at 13.9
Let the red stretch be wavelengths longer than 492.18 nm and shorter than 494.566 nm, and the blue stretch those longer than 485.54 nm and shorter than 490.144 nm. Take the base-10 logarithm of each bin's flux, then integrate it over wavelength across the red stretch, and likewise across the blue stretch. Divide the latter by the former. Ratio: 1.8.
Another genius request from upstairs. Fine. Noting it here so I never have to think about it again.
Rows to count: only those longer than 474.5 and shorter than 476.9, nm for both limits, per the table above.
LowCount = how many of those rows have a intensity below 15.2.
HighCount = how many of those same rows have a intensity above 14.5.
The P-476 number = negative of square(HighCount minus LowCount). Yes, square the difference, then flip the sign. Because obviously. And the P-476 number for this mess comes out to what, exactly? -196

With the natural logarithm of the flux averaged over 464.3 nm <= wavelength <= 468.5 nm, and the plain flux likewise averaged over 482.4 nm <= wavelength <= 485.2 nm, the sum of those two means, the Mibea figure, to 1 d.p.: 15.7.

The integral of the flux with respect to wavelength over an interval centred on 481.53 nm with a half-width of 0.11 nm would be 3.3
